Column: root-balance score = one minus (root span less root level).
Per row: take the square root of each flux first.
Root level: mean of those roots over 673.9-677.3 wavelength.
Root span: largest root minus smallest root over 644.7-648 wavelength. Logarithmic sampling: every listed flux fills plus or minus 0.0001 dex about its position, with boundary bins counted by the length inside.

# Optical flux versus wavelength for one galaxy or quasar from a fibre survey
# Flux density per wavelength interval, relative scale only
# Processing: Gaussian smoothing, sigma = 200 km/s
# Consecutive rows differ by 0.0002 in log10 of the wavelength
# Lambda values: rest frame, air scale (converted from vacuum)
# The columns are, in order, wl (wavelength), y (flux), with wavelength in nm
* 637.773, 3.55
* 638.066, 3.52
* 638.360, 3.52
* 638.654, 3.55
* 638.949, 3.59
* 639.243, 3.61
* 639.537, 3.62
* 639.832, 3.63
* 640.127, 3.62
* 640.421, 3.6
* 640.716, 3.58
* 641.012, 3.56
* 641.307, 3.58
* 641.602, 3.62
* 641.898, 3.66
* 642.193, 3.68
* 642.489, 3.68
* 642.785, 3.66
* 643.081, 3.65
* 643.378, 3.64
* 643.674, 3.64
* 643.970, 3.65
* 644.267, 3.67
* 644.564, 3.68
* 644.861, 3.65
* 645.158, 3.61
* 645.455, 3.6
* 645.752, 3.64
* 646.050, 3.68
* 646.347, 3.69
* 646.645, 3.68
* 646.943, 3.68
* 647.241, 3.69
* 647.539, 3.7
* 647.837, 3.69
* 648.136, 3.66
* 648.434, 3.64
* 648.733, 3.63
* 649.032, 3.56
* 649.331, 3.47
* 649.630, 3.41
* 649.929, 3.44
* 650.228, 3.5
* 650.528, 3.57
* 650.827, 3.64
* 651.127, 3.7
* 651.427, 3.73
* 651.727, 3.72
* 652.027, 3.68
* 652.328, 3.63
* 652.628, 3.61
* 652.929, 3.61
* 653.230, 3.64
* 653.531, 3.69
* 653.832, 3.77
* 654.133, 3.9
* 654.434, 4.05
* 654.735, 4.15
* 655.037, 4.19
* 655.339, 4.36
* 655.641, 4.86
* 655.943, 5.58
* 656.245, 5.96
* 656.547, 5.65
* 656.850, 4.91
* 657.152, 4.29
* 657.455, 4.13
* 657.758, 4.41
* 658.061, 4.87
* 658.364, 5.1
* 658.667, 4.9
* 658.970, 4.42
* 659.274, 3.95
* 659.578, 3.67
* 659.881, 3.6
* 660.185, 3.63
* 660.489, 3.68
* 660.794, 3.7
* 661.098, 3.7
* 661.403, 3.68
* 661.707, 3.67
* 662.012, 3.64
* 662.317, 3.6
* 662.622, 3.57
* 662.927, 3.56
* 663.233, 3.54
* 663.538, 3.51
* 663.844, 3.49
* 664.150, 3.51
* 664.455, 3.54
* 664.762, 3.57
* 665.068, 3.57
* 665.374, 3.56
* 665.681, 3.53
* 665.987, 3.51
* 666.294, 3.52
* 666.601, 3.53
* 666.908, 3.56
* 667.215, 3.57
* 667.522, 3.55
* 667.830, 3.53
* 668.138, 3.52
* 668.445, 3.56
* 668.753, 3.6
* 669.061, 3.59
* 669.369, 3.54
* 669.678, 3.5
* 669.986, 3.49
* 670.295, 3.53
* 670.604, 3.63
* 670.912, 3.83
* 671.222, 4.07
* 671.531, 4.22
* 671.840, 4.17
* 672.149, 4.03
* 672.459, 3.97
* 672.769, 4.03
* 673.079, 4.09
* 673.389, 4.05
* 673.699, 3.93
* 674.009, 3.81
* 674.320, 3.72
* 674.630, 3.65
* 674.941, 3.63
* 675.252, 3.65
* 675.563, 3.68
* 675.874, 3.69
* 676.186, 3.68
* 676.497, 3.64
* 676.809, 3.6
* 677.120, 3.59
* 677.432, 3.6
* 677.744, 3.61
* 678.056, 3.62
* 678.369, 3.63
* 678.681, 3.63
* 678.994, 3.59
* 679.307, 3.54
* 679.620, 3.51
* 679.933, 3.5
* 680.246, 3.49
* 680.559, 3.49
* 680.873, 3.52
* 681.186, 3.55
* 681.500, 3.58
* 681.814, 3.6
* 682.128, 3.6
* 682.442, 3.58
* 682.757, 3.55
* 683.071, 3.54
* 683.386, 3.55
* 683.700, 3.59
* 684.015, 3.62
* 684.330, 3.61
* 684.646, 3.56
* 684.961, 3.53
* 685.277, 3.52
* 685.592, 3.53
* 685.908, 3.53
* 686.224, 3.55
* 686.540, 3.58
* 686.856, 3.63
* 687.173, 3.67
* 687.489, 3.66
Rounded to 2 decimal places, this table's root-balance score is 2.89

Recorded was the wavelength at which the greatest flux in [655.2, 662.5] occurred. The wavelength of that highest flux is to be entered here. 656.245 nm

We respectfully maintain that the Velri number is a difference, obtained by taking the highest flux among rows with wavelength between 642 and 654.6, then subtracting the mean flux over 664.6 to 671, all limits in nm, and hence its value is 0.49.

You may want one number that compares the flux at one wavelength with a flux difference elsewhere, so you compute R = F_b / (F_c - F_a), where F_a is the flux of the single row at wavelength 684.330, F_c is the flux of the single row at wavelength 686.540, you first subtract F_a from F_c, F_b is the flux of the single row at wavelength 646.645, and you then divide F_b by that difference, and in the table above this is -123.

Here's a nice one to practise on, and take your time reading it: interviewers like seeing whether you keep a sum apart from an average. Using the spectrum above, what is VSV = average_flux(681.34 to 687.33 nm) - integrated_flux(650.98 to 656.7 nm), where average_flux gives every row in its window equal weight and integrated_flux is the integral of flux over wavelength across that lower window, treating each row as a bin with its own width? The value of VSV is -20.4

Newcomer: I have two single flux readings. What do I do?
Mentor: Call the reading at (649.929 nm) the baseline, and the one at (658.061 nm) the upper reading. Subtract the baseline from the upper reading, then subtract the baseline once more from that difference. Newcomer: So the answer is -2.01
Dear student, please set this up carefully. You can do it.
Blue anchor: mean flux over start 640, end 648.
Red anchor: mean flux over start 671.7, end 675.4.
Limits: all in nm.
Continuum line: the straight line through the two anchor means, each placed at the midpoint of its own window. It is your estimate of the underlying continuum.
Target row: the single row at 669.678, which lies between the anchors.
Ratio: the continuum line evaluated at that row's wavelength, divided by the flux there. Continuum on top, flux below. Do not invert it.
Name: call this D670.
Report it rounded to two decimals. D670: 1.10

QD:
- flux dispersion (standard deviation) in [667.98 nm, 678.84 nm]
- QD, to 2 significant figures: 0.21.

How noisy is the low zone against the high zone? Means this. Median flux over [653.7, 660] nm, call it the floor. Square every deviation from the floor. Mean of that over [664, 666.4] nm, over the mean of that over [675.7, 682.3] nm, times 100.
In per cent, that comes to 111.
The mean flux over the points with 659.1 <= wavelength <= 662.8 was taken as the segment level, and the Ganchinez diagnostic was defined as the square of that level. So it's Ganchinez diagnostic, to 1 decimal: 13.5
